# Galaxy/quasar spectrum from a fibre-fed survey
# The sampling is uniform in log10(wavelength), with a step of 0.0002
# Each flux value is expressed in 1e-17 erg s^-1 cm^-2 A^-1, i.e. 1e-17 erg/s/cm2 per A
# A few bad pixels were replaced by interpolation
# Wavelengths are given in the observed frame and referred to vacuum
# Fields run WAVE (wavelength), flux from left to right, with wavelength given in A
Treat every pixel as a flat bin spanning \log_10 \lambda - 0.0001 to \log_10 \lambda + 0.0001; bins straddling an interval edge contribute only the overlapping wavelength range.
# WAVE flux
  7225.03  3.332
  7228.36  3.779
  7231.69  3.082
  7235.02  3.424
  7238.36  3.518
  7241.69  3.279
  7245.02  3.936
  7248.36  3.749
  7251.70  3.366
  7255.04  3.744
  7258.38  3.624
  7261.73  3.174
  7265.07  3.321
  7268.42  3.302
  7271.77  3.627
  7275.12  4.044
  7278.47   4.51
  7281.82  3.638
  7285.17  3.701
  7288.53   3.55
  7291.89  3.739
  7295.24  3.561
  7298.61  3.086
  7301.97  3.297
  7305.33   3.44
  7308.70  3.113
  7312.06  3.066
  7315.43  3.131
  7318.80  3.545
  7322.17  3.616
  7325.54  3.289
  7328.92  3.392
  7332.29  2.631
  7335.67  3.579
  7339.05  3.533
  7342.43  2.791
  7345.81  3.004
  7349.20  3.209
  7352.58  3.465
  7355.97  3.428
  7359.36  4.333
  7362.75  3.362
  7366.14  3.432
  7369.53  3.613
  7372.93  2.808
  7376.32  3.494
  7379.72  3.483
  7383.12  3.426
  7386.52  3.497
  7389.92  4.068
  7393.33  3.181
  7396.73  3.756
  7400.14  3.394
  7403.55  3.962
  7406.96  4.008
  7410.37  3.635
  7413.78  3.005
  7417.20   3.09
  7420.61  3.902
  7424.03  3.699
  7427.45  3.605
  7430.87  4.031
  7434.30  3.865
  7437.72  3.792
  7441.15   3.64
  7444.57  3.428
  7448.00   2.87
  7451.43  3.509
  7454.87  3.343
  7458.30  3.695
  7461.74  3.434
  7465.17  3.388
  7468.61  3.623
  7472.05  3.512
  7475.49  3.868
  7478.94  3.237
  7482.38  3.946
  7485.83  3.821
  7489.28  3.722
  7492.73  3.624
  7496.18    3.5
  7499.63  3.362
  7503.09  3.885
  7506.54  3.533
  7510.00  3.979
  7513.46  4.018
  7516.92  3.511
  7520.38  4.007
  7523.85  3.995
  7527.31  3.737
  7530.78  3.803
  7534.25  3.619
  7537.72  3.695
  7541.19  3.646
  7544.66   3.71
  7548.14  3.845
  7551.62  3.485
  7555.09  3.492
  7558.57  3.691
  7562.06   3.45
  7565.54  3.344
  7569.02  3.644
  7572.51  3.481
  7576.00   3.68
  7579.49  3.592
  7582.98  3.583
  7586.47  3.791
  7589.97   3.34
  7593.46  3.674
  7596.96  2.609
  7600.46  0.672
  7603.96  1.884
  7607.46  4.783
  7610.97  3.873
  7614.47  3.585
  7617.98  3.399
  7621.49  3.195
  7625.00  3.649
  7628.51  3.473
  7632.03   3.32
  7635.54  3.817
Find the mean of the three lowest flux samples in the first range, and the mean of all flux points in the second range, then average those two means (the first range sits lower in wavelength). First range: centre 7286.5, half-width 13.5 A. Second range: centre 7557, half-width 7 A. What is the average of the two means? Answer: 3.46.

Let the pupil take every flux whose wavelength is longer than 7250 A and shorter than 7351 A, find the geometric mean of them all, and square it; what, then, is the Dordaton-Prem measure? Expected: 11.6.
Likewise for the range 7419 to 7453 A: 13.1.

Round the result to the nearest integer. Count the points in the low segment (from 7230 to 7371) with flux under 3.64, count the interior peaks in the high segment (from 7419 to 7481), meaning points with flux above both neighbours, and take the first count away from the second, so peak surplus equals -29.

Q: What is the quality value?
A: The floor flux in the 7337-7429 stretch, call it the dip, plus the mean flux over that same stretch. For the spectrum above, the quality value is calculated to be 6.3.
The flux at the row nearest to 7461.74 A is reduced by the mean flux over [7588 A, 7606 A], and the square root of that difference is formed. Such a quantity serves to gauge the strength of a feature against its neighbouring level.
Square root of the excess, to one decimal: 1.0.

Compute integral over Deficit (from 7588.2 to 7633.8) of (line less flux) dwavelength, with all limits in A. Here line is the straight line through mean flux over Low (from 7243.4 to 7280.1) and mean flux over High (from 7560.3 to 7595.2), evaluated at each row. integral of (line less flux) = 16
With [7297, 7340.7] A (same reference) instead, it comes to 16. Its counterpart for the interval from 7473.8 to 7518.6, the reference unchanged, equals -5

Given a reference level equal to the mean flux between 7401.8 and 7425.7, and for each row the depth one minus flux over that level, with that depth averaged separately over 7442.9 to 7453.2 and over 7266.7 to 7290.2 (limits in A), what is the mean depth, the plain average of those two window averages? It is 0.027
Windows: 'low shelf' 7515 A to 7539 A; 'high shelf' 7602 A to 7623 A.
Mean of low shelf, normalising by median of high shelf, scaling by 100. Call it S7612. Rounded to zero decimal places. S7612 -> 108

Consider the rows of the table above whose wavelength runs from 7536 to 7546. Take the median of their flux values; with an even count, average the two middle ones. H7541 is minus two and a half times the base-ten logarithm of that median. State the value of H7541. -1.42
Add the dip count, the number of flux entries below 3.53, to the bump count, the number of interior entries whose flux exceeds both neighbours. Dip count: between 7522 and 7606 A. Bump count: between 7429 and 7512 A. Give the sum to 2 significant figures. 15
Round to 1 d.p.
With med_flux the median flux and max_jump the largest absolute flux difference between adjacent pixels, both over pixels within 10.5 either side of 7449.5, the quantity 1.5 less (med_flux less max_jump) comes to -1.3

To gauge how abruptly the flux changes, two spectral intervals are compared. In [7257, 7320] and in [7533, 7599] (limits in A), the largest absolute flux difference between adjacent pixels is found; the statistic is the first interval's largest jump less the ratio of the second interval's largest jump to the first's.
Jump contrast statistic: -0.35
